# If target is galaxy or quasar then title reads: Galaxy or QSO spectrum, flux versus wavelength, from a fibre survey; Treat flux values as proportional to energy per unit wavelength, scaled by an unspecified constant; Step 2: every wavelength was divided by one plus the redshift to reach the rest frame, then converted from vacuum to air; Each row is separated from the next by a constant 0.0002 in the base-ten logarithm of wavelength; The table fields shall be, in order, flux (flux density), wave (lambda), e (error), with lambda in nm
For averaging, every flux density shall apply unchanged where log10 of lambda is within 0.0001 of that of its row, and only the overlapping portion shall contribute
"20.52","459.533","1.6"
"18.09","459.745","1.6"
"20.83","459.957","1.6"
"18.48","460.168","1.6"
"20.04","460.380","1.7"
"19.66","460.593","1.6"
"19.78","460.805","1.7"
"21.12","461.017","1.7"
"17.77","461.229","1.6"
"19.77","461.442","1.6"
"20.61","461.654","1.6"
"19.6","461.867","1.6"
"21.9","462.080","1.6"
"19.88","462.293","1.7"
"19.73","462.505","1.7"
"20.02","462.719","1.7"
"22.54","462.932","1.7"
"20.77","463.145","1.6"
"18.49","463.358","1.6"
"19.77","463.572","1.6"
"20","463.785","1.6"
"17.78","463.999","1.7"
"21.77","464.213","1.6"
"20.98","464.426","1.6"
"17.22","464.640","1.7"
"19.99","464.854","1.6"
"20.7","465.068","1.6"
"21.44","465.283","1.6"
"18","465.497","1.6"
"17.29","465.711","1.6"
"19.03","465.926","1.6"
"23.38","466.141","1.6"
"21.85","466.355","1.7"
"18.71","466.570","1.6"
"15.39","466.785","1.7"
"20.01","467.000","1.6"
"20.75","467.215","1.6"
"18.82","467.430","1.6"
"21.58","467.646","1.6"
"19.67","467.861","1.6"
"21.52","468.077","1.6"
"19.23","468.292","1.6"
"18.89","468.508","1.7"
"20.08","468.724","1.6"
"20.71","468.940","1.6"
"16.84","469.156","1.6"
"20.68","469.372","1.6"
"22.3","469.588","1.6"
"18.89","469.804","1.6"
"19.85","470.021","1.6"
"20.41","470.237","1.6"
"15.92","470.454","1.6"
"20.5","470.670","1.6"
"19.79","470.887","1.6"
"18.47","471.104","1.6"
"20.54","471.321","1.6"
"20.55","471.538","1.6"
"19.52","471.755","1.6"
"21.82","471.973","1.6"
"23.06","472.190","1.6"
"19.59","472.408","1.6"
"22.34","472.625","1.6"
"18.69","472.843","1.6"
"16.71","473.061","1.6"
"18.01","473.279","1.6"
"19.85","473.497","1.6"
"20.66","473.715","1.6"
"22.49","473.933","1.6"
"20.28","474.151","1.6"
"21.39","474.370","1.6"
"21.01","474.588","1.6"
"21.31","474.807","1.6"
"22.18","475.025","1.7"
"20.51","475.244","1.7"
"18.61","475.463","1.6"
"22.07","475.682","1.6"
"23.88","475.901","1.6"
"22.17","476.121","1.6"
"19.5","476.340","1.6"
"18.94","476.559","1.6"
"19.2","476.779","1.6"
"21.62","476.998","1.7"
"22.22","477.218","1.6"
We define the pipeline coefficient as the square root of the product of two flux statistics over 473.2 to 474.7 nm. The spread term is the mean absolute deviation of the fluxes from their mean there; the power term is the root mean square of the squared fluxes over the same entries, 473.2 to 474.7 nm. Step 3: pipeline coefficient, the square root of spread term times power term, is 20.5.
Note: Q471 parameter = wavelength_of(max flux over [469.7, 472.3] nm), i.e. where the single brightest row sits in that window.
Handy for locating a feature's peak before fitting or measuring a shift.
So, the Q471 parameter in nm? 472.190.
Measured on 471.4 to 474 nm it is 472.190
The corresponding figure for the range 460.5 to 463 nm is 462.932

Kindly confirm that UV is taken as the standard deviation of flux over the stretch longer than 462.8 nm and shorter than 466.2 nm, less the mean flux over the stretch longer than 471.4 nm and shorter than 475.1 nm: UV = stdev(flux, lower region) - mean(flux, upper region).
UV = -18.7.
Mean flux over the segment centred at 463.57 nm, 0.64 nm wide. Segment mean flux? 19.4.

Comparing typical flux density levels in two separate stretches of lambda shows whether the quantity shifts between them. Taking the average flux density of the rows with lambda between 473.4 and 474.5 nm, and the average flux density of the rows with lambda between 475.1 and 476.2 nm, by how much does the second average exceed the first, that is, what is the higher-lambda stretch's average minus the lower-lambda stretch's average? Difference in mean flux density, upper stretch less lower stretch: 0.5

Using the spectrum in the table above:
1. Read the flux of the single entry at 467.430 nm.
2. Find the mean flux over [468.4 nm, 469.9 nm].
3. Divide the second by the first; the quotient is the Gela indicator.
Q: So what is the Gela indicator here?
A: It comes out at 1.05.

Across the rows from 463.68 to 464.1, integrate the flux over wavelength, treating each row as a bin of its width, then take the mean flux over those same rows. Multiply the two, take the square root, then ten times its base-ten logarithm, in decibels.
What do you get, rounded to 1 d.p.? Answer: 10.9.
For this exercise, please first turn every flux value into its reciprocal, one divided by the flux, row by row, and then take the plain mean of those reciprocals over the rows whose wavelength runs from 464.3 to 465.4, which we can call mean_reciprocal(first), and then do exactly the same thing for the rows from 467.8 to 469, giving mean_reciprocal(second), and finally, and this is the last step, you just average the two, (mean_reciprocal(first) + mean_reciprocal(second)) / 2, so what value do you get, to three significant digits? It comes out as 0.0501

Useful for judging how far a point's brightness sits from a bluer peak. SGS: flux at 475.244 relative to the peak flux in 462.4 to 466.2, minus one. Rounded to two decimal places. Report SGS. -0.12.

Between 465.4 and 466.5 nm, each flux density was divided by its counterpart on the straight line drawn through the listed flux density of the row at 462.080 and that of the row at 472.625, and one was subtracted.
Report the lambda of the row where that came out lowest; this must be 465.711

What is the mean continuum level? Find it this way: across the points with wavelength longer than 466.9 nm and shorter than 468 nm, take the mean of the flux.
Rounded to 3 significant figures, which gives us 20.2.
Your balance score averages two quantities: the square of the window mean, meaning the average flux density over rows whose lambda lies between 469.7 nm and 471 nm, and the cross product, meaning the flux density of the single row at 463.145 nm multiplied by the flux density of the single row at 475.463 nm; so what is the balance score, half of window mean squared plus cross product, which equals 378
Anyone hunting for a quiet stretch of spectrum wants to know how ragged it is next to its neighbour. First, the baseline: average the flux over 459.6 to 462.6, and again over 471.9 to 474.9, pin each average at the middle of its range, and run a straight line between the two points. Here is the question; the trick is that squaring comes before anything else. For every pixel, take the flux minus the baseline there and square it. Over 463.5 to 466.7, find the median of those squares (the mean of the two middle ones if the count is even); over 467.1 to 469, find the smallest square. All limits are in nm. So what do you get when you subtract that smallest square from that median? 1.96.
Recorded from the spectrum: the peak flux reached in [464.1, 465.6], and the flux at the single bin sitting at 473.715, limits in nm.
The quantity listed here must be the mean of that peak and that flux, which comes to 21.2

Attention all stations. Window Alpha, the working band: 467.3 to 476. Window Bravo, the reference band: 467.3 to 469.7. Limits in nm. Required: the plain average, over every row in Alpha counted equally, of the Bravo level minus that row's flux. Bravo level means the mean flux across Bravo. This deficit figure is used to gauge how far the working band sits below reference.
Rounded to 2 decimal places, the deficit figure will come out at -0.20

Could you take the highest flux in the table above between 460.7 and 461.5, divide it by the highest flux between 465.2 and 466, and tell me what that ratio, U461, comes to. 0.99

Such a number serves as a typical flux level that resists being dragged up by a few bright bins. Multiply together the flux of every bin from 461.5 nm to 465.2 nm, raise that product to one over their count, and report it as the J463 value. 20.1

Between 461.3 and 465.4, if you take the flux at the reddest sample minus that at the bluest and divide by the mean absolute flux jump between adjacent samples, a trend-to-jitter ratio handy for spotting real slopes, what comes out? 1.0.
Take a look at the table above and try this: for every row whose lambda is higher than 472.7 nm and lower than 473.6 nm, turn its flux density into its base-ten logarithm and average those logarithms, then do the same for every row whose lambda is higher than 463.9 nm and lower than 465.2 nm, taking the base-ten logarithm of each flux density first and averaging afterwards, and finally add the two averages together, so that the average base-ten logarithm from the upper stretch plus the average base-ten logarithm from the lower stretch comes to 2.56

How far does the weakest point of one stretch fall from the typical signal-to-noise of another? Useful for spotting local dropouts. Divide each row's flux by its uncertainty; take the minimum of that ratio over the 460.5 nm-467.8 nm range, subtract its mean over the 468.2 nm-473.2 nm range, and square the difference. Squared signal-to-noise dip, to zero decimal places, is 11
